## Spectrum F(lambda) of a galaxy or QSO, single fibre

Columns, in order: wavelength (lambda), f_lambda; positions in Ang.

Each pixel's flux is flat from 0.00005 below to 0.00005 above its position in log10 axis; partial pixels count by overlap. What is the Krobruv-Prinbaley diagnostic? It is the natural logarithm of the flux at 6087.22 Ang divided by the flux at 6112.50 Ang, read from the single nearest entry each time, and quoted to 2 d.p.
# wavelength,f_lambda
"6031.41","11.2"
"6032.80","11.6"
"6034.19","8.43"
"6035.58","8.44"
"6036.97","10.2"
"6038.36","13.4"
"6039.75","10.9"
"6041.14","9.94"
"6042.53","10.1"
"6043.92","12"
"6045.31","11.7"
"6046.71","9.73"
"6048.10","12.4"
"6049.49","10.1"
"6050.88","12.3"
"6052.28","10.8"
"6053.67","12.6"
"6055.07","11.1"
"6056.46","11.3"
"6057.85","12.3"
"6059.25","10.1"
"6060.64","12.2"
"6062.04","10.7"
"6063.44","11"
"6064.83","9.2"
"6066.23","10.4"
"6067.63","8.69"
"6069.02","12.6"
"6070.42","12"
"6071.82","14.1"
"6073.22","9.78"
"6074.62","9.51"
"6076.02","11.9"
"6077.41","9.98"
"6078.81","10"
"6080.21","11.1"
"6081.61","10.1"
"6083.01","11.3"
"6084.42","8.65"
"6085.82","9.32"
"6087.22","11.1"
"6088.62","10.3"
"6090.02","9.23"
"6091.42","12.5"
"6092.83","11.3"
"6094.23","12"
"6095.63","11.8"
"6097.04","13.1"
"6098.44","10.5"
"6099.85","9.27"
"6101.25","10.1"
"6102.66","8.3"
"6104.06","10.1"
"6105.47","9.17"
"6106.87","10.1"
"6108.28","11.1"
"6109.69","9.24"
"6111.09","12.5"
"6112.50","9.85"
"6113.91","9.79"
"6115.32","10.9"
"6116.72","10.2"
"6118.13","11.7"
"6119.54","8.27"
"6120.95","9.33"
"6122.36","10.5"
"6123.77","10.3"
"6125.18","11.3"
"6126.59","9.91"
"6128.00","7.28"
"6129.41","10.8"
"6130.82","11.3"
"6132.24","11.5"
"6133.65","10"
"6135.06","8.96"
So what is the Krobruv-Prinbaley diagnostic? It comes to 0.12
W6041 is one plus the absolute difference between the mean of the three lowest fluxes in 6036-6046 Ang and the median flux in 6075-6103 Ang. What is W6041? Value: 1.3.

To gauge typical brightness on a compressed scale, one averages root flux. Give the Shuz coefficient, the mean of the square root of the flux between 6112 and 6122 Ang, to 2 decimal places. 3.16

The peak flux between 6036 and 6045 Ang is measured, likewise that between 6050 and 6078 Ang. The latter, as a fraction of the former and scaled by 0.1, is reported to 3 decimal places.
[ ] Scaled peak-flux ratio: 0.105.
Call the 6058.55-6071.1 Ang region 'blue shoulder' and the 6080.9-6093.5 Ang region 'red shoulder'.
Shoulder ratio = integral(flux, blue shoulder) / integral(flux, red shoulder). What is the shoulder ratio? 1.03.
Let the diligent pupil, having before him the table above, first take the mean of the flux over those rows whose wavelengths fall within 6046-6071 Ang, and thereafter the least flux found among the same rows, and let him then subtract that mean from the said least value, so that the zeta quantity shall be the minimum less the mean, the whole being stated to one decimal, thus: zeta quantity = -2.4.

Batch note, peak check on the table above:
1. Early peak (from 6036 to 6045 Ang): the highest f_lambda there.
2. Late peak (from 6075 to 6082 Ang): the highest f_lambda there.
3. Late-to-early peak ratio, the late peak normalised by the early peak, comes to 0.89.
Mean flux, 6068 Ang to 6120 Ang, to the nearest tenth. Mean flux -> 10.6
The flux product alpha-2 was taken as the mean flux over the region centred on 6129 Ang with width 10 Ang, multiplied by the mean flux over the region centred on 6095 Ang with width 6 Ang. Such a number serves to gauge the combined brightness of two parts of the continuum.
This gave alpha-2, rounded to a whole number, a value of 124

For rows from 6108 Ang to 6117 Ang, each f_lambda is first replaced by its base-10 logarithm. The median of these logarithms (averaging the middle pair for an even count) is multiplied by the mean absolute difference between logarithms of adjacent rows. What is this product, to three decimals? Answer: 0.066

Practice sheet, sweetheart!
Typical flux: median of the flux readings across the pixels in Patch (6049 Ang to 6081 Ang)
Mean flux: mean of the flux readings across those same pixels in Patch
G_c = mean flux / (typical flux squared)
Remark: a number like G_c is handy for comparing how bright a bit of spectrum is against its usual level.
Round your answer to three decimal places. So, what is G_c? 0.091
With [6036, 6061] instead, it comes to 0.090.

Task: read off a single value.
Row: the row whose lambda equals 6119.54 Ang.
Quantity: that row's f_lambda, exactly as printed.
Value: 8.27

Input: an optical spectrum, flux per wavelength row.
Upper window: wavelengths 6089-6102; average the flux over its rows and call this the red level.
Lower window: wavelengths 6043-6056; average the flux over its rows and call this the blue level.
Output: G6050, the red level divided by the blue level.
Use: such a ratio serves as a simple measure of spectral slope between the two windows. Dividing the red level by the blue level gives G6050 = 0.97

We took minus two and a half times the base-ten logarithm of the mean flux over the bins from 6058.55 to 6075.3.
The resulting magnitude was -2.59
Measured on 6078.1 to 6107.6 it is -2.55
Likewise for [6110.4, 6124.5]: -2.54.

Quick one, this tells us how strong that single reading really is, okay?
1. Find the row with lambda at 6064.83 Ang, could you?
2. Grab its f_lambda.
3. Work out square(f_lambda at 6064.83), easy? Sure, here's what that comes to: 85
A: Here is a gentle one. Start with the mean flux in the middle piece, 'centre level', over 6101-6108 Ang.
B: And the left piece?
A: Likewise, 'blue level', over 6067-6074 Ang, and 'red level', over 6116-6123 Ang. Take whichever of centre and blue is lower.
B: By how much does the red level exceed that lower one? 0.4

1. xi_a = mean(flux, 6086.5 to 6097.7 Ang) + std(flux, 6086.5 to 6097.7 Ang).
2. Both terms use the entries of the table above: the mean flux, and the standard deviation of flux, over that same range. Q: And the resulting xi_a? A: 12.6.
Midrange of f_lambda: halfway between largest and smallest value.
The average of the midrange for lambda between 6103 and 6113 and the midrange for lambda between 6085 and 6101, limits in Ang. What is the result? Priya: 11.00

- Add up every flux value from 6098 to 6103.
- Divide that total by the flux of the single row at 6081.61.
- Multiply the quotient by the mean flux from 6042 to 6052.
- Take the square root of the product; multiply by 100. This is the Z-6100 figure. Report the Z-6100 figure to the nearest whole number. 650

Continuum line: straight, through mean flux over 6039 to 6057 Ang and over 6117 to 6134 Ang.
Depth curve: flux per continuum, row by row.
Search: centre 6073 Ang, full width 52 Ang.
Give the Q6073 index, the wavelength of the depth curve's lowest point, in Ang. 6067.63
